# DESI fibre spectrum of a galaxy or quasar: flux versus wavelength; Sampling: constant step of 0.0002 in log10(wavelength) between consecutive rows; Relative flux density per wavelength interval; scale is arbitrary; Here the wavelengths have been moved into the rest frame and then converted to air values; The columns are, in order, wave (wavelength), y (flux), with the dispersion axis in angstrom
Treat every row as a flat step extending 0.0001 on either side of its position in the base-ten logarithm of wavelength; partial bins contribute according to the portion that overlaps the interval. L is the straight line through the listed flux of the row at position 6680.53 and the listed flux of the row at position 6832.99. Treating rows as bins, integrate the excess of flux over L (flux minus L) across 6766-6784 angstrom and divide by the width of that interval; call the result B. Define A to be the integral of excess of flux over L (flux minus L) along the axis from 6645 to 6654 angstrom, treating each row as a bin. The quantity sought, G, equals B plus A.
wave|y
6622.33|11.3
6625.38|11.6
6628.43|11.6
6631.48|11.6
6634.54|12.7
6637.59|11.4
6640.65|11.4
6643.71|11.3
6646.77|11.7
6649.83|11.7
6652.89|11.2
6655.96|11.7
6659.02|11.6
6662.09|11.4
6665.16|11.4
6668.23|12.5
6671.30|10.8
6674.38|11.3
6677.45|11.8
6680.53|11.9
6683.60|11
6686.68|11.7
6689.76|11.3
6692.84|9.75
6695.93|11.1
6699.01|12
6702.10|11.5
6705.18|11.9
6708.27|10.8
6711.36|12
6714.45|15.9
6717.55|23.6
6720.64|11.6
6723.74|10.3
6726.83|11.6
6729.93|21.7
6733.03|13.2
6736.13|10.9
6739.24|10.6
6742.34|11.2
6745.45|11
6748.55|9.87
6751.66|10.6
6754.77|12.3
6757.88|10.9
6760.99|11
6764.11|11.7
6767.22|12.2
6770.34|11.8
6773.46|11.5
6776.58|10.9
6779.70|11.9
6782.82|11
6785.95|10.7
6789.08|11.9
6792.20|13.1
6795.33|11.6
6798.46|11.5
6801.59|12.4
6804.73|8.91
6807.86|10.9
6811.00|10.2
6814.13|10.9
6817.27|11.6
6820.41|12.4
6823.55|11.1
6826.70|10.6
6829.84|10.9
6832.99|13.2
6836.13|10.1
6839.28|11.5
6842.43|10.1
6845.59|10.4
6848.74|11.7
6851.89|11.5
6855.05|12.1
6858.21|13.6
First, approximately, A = -1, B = -1.2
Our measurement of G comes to -2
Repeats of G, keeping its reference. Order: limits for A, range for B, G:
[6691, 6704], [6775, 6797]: -13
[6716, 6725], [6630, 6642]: 28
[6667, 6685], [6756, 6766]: -7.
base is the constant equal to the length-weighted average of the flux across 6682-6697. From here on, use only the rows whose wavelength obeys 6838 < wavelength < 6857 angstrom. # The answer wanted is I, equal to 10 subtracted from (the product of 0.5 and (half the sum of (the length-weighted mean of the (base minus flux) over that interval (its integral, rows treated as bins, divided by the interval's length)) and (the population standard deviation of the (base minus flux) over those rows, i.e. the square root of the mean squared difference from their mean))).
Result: -9.9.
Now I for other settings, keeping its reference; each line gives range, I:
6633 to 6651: -10.1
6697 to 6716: -9.9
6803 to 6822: -9.7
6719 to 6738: -9.6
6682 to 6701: -9.9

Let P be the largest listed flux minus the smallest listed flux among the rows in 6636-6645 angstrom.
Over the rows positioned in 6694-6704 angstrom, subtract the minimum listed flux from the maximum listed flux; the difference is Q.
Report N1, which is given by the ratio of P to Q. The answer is 0.1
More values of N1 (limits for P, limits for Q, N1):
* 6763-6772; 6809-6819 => 0.4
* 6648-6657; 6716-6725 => 0.0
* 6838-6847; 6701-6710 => 1.3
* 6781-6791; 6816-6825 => 0.9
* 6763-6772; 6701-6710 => 0.5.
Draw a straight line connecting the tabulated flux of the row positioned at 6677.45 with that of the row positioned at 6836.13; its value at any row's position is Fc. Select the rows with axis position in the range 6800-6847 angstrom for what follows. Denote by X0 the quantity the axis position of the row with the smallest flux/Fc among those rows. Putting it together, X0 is 6804.73 angstrom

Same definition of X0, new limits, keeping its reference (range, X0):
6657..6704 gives 6692.84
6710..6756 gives 6748.55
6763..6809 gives 6804.73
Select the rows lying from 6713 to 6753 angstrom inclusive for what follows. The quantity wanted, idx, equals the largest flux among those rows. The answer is 23.6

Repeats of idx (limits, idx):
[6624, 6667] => 12.7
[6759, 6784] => 12.2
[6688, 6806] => 23.6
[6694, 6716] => 15.9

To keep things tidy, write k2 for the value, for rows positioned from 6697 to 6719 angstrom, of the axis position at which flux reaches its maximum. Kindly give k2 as 6717.55 angstrom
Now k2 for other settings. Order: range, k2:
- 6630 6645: 6634.54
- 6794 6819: 6801.59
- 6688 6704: 6699.01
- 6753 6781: 6754.77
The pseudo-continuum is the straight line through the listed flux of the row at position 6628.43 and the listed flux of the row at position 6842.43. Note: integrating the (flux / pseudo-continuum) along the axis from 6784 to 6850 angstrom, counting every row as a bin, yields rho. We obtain 72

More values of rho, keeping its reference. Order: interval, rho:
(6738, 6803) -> 70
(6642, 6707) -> 66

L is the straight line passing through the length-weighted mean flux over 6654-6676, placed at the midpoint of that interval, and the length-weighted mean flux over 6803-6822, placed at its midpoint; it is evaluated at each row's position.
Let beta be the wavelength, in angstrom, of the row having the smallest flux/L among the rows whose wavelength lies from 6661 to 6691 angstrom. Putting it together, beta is 6671.30 angstrom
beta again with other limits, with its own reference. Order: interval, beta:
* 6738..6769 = 6748.55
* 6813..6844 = 6836.13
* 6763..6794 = 6785.95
